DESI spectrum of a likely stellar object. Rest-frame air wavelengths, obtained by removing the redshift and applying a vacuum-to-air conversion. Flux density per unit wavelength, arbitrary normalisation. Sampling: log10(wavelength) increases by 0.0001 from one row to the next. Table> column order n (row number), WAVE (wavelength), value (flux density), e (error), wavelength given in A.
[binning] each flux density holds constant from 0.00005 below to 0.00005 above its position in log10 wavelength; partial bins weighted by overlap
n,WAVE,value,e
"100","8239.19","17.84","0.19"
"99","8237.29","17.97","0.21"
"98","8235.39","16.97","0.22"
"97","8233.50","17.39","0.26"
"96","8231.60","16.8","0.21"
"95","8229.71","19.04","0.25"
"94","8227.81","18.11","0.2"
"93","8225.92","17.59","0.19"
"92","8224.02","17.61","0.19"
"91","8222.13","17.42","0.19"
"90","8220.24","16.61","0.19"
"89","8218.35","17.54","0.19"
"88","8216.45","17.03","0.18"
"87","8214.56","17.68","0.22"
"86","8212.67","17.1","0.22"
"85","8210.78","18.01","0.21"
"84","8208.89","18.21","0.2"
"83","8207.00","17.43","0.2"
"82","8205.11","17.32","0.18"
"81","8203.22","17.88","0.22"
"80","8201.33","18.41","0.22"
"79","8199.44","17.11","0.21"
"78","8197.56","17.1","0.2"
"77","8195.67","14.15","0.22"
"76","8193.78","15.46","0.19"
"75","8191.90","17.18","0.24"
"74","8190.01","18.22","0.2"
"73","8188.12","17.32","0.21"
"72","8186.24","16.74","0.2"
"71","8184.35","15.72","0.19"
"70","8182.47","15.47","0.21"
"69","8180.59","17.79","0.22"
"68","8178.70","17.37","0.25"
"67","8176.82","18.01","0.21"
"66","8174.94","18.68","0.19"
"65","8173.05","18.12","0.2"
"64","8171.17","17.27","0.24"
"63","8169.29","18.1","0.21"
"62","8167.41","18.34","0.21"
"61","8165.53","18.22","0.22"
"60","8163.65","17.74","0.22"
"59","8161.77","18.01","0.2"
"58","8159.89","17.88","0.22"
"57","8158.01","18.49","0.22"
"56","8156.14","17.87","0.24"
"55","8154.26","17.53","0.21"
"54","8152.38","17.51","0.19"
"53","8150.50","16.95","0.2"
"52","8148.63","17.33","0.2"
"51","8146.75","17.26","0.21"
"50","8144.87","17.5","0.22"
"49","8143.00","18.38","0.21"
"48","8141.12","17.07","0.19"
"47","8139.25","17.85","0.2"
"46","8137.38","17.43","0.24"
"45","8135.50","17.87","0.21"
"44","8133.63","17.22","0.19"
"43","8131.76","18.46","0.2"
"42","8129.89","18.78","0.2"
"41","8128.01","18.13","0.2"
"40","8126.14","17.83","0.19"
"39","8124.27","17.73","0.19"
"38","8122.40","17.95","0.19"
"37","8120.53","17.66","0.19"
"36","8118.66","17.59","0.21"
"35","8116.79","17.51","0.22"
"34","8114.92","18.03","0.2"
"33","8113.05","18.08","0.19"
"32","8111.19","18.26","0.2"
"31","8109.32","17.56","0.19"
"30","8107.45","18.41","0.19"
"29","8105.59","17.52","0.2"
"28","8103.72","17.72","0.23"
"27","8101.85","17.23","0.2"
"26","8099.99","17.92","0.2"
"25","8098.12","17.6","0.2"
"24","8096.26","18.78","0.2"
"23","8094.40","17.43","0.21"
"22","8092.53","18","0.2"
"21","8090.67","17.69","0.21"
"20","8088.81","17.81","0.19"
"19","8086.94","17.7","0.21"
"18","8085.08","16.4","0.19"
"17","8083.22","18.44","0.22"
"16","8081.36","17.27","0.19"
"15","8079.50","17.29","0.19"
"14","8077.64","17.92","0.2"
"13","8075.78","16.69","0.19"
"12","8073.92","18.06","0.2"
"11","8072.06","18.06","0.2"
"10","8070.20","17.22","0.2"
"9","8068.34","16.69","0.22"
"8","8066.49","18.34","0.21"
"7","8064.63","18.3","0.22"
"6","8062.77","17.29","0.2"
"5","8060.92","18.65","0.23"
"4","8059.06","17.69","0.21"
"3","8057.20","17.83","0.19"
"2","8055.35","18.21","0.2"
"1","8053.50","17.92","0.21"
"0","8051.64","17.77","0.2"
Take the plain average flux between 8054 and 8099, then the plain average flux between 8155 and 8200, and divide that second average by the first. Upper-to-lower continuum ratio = 0.979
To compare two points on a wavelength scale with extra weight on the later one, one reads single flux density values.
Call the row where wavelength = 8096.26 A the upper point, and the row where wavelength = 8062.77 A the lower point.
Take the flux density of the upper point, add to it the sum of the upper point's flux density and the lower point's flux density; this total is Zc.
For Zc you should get 55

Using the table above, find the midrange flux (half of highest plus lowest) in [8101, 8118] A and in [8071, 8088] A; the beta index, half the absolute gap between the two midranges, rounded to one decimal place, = 0.2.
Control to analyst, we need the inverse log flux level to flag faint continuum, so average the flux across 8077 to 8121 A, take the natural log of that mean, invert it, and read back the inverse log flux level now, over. 0.348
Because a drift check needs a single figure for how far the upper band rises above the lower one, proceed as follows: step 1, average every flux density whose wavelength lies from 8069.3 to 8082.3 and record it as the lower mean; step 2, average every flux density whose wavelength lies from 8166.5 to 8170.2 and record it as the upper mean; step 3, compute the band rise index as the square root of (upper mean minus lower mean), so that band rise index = 0.85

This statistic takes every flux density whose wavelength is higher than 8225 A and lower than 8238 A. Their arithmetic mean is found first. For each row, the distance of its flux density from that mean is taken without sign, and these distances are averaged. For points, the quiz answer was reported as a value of 0.58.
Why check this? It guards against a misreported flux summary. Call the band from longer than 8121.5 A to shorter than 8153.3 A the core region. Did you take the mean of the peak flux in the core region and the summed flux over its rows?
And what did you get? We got 160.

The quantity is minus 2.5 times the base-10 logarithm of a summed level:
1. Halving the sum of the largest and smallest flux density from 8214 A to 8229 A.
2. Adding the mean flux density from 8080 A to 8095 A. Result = -3.86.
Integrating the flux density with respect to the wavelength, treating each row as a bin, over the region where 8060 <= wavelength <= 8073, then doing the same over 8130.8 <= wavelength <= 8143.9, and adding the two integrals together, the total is 464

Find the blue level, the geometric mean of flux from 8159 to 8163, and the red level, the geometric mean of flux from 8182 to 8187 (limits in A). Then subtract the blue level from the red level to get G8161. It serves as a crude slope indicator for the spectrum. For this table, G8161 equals -2.0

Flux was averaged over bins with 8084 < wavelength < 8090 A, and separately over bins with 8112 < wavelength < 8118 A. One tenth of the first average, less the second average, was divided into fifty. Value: -3.10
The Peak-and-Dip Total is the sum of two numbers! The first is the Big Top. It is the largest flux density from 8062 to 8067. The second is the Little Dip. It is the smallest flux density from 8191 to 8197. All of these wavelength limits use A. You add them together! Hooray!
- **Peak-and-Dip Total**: 32.5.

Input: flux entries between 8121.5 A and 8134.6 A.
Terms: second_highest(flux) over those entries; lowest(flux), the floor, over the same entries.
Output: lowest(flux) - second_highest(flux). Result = -1.2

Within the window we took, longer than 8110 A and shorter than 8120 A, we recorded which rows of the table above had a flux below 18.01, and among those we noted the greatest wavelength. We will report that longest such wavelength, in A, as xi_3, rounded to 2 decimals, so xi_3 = 8118.66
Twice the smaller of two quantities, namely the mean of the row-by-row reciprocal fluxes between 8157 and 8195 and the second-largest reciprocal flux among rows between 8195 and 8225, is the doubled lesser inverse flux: 0.115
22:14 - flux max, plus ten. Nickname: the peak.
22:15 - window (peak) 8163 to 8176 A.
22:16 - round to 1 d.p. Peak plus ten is 28.7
